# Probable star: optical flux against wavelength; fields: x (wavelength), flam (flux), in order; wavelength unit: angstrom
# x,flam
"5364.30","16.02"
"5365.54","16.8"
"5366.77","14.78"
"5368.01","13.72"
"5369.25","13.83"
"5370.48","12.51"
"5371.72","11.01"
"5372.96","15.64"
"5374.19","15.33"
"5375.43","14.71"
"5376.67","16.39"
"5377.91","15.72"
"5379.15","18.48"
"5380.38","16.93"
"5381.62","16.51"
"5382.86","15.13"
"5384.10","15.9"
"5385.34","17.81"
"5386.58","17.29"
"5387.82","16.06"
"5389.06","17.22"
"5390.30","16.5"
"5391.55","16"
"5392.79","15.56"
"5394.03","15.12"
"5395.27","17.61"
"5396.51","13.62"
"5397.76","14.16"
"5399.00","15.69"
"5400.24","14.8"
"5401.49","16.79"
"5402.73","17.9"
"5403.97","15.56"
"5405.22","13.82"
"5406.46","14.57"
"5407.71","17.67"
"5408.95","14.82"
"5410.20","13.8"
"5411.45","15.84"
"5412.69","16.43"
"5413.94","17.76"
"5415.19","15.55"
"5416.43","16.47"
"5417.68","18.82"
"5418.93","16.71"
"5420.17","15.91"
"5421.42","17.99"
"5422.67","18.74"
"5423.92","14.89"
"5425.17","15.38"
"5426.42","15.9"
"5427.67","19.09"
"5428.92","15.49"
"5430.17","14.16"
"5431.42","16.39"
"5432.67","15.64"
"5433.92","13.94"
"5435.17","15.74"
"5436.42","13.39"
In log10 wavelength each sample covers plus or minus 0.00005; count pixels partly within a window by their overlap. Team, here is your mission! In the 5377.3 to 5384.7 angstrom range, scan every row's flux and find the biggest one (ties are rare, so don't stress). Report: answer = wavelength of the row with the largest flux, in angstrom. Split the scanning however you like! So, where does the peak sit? 5379.15 angstrom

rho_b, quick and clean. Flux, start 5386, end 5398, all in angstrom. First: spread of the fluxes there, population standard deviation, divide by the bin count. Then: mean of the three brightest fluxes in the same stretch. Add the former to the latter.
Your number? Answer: 18.6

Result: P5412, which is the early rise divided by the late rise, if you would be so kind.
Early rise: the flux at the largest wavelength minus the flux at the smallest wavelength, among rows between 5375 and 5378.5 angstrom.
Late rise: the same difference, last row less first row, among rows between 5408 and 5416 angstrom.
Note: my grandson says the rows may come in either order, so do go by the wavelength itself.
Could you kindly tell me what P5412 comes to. 1.4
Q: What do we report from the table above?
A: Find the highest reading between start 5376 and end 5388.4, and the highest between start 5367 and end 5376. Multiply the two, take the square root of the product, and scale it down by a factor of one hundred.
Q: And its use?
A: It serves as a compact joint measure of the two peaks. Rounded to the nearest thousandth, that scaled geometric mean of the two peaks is 0.170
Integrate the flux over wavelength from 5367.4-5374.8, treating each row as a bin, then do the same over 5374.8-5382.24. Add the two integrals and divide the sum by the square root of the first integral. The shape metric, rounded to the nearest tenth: 22.2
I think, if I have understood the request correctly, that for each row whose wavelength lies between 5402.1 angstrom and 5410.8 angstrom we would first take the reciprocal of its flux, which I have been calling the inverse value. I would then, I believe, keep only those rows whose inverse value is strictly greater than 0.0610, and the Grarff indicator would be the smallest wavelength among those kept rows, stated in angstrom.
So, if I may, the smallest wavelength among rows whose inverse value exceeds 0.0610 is 5403.97 angstrom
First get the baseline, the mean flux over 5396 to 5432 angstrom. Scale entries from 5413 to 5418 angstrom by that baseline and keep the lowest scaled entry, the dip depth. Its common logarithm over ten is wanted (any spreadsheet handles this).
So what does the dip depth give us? -0.0013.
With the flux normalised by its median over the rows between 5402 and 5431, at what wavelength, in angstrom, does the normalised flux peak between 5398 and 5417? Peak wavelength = 5402.73 angstrom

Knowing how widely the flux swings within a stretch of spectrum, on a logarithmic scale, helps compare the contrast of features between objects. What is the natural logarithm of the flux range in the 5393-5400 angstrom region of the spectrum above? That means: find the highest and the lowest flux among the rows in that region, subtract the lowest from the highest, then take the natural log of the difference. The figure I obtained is 1.38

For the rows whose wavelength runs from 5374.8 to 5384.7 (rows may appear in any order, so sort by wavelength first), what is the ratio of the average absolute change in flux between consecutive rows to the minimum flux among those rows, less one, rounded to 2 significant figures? -0.91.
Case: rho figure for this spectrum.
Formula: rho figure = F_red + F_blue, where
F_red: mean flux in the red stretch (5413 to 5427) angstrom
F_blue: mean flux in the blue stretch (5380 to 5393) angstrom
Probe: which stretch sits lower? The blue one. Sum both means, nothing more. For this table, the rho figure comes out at 33.2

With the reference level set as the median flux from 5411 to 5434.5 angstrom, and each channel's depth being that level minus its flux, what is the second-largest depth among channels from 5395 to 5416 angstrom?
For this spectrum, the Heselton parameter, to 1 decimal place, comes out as 2.1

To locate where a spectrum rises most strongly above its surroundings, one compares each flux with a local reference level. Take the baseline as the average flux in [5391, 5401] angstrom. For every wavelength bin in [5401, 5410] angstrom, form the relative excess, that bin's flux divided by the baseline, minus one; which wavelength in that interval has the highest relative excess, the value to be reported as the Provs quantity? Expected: 5402.73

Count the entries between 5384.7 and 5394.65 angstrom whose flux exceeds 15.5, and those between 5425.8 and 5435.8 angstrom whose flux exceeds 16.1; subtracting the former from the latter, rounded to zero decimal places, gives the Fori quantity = -5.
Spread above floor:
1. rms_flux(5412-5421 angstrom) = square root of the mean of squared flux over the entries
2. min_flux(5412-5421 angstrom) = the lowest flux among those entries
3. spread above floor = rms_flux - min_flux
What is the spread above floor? 1.3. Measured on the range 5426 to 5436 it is 1.9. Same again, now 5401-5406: 2.3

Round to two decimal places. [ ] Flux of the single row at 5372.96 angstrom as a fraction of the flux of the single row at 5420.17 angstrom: 0.98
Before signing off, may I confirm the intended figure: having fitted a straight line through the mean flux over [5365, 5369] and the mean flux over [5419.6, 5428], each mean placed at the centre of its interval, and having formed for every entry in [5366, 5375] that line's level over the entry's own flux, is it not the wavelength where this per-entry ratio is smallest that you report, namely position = 5372.96 angstrom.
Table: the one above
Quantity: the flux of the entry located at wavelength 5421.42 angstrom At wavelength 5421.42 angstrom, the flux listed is 17.99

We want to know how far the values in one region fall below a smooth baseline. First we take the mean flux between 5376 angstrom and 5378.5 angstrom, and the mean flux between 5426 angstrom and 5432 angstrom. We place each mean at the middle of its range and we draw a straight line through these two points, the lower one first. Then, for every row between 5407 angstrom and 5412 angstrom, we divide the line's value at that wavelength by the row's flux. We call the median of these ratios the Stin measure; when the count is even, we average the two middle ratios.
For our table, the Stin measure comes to 1.05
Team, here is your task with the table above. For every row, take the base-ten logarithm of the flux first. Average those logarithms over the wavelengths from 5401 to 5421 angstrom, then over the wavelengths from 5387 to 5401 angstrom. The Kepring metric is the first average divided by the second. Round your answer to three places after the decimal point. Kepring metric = 1.011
